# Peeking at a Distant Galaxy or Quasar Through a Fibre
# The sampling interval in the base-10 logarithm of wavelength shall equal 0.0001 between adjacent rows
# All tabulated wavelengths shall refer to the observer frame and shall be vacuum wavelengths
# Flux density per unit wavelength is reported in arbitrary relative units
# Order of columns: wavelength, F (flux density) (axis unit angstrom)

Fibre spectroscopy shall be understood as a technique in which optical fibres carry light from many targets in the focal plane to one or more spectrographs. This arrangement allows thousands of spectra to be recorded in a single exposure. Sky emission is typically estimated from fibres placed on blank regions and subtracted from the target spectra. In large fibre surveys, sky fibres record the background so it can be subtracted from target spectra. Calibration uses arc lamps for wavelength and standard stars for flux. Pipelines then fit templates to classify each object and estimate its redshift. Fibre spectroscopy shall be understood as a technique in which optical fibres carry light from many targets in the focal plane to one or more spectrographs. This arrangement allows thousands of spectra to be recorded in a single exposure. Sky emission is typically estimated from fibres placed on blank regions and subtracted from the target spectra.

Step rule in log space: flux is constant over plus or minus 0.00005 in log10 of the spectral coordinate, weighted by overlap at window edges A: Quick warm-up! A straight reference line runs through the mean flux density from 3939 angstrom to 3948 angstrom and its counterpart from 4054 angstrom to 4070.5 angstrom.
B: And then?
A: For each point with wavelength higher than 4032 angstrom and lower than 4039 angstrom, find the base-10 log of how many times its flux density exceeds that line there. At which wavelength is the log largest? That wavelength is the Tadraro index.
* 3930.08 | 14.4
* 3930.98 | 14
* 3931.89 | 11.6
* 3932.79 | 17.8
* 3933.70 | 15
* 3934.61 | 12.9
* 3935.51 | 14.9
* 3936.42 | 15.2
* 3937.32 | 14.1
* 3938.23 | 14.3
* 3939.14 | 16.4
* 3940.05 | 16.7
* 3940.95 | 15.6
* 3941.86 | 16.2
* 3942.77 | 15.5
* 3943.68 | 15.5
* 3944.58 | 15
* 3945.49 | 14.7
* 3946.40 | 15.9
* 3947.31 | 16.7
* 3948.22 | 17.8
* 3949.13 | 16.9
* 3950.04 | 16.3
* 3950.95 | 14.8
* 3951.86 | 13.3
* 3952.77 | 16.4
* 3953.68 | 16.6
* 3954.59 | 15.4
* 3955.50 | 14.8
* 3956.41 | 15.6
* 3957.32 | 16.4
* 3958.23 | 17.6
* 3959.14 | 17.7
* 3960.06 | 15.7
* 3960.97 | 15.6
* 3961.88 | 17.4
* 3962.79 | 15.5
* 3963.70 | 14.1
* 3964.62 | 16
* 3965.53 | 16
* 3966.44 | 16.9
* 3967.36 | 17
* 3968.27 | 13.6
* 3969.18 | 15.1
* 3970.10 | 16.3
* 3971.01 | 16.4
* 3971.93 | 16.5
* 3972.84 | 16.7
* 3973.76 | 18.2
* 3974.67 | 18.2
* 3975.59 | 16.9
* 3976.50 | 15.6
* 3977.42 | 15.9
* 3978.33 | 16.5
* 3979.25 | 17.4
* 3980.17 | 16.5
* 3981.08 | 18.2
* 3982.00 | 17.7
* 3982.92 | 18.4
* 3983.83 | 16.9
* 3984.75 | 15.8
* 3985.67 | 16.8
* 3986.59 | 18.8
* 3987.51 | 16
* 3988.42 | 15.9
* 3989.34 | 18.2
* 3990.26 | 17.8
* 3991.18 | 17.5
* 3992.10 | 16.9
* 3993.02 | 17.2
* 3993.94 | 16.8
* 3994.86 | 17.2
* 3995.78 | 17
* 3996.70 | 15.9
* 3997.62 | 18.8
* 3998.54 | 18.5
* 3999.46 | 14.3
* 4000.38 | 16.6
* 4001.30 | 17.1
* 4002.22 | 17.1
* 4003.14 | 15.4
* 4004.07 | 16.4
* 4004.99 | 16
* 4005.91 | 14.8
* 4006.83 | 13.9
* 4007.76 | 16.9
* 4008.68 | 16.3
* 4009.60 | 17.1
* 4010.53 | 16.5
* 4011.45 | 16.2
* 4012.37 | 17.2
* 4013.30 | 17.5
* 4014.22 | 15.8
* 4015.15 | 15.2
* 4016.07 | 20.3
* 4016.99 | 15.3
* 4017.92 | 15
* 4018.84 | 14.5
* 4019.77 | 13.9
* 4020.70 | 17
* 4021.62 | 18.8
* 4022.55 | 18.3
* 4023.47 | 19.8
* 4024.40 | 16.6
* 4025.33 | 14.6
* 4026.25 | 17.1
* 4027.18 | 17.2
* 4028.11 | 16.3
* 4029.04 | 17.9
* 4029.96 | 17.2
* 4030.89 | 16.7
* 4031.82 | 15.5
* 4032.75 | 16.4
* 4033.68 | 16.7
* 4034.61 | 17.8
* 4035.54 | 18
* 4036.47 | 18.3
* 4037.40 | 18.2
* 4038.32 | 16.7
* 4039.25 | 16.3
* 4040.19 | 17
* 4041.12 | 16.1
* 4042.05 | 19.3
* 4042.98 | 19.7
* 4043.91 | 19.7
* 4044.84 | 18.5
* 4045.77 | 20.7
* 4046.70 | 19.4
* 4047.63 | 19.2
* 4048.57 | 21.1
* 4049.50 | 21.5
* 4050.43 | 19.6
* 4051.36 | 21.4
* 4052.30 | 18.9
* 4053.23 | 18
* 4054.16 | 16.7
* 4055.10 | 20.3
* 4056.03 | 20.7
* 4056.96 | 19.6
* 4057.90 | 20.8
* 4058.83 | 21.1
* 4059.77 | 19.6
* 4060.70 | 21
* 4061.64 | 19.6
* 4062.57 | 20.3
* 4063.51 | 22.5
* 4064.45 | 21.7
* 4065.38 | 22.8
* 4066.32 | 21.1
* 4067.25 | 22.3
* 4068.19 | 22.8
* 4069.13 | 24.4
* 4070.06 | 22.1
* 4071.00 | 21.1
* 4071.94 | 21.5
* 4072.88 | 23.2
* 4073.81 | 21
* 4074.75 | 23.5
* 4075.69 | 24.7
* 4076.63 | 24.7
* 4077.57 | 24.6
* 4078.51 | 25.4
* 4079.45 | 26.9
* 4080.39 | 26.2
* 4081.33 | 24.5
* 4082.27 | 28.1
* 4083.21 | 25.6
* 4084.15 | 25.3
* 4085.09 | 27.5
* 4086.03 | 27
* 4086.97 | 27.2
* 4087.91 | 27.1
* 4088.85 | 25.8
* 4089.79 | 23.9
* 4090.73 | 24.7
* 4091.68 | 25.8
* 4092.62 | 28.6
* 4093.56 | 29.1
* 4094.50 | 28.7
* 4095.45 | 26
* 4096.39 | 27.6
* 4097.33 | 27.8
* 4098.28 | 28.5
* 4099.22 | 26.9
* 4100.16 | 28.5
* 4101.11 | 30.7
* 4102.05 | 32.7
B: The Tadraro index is 4036.47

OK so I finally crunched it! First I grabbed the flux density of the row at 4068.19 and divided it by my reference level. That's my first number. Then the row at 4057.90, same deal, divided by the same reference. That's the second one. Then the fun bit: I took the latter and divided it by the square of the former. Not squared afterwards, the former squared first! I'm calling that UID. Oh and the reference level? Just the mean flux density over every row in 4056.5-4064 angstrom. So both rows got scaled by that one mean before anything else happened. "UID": 0.8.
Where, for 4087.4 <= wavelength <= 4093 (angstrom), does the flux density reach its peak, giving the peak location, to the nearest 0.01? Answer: 4092.62 angstrom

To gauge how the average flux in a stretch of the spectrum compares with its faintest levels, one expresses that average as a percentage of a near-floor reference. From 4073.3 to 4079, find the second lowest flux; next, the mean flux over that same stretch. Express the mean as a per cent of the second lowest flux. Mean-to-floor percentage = 102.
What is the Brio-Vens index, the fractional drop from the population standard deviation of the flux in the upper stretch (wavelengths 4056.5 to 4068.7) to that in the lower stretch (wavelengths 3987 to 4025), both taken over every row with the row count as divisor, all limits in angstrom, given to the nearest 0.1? -0.3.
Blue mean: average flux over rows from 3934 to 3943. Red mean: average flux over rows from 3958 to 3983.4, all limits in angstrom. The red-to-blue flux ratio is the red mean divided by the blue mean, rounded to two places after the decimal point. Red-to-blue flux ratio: 1.09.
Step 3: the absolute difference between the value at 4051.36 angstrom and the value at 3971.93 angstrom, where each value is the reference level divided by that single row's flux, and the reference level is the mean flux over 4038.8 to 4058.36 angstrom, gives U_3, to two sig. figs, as 0.27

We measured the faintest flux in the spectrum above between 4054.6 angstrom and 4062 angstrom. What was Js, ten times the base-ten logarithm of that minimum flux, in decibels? 12.9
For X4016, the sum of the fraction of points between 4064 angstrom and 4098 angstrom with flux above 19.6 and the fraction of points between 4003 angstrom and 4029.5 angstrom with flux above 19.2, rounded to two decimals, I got 1.07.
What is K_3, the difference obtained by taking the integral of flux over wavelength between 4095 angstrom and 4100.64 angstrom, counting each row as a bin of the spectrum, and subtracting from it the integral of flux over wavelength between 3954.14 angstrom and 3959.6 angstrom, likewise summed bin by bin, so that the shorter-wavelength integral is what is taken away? 67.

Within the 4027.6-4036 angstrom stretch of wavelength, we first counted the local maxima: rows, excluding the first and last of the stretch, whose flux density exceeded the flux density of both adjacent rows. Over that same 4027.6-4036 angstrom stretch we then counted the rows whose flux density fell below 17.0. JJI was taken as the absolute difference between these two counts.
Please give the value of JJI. 4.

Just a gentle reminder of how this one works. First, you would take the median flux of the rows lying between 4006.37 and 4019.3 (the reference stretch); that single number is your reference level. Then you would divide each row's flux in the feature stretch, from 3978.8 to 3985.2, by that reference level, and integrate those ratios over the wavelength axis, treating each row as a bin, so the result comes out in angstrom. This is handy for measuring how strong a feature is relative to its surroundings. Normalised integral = 6.8 angstrom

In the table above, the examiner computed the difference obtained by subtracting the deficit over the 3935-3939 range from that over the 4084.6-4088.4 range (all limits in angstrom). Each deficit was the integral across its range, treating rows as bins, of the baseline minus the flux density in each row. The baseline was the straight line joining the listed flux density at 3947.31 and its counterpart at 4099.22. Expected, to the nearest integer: -9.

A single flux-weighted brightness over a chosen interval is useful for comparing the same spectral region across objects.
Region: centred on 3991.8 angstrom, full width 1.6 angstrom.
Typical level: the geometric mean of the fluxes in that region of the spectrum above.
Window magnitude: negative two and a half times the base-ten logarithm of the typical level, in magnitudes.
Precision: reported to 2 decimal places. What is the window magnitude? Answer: -3.09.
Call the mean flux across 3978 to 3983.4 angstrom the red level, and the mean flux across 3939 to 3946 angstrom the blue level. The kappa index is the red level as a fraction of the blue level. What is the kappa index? 1.1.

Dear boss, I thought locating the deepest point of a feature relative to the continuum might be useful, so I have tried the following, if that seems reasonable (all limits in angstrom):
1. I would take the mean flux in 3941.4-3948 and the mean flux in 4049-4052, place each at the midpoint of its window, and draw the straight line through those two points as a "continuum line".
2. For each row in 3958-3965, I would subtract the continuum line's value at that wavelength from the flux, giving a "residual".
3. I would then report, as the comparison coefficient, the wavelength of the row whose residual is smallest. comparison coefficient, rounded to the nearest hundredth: 3963.70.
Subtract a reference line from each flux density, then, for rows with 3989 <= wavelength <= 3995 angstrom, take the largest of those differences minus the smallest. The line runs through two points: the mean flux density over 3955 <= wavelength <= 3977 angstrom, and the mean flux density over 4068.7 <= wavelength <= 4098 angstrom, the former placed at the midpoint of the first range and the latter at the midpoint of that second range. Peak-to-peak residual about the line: 1.76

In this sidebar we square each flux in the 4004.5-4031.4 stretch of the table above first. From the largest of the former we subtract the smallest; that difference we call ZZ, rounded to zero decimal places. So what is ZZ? 219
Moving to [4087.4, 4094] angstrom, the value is 276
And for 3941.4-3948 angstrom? 63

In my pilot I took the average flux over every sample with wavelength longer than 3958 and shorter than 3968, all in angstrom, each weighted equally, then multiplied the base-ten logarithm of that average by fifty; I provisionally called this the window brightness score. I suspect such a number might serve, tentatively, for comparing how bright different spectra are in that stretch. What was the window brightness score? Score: 61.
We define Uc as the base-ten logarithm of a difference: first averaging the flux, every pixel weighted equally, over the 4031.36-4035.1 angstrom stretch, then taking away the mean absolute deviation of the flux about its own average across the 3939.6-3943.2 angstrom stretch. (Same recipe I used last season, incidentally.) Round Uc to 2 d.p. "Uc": 1.21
